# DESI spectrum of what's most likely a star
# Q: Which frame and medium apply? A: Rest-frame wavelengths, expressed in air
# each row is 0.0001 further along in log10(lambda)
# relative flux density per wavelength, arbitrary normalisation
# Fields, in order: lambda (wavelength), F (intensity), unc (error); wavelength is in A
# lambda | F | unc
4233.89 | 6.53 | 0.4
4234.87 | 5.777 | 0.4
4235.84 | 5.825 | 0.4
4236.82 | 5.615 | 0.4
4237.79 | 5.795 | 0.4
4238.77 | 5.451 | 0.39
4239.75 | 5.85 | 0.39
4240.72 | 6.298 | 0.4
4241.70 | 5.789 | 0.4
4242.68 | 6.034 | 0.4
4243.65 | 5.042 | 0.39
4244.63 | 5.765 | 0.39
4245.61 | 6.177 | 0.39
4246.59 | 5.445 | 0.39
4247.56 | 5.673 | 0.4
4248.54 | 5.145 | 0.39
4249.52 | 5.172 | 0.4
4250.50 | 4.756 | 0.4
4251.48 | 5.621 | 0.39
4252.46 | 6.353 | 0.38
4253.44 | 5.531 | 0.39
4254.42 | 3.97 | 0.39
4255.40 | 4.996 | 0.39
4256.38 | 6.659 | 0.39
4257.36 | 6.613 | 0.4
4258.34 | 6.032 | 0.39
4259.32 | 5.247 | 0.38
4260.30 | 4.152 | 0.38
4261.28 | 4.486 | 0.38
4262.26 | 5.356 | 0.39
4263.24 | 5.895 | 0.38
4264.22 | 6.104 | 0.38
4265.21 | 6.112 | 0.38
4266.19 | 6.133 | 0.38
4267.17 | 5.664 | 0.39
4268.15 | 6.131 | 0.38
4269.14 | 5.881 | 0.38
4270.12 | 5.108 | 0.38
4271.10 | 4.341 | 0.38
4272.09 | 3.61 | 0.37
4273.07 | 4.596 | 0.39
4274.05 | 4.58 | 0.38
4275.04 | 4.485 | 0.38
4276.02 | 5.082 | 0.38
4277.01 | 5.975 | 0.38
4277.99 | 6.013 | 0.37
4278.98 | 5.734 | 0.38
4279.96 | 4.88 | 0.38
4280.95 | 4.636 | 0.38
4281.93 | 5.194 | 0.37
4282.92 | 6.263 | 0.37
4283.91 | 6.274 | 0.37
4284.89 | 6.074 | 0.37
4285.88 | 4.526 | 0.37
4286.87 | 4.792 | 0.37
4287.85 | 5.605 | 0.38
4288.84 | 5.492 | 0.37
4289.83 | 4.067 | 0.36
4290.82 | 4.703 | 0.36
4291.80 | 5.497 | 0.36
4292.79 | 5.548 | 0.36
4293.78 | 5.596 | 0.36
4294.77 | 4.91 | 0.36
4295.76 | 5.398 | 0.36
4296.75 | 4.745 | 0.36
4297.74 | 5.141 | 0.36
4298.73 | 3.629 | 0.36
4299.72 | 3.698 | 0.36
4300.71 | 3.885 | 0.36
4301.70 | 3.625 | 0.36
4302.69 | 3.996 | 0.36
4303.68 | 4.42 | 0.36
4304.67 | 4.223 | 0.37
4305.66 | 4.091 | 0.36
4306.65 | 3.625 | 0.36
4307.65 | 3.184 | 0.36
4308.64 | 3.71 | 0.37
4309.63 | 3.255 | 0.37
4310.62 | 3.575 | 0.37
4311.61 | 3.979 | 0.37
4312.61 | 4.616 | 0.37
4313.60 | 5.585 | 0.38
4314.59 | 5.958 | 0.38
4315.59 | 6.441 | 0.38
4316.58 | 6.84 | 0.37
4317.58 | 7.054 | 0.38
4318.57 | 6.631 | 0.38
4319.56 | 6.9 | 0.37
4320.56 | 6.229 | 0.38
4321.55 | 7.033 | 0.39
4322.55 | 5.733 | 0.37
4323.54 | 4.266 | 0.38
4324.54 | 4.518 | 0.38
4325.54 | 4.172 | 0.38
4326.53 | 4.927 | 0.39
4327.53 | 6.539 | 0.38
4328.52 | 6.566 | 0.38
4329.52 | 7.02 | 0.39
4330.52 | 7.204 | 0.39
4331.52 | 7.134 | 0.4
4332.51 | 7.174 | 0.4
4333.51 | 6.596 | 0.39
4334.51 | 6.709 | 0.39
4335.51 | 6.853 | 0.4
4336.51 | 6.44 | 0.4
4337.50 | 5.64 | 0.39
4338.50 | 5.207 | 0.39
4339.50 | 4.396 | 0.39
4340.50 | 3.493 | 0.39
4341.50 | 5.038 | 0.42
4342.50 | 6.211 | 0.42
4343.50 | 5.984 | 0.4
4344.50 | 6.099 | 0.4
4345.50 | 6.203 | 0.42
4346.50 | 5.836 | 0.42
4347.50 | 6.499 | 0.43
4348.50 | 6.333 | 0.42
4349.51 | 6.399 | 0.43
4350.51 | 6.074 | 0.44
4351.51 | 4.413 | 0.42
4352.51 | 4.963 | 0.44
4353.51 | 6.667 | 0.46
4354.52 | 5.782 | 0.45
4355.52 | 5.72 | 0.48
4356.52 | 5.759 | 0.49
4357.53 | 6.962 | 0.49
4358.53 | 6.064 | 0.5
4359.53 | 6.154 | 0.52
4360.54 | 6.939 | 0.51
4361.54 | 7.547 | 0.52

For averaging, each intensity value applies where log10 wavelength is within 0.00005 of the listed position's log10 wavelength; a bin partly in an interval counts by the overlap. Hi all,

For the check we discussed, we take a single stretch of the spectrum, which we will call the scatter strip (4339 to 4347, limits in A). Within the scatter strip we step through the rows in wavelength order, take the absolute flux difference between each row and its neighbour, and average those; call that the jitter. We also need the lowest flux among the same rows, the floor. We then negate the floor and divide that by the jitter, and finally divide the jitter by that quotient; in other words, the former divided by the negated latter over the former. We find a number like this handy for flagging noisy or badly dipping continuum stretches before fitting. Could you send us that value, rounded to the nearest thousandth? -0.115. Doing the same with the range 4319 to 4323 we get -0.149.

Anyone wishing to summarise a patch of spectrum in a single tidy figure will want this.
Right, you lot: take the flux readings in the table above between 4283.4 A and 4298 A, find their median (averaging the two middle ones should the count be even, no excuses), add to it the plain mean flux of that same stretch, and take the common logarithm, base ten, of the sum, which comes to 1.03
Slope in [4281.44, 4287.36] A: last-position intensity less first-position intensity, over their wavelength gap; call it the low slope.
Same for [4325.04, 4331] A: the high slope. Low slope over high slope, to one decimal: -0.1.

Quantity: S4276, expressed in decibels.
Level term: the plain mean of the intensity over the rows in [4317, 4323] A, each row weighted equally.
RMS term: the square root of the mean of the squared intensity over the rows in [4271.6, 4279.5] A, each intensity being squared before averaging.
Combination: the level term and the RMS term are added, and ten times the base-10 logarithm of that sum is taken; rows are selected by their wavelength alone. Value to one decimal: 10.7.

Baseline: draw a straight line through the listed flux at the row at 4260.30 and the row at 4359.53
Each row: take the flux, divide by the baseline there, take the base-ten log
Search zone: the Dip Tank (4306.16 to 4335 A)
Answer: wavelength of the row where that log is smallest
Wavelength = 4307.65 A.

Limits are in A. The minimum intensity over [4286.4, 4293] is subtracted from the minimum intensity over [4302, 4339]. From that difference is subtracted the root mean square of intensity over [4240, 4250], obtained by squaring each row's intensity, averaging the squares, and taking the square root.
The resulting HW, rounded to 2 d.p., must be -6.55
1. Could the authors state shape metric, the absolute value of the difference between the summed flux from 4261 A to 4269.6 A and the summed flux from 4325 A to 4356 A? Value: 133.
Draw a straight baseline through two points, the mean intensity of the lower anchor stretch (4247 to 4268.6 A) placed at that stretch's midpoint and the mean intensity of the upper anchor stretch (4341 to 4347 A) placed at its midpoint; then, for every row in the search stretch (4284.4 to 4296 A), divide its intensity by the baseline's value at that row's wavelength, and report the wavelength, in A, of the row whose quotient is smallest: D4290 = 4289.83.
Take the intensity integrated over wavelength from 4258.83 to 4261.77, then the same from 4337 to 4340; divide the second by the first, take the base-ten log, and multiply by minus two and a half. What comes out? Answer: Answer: -0.1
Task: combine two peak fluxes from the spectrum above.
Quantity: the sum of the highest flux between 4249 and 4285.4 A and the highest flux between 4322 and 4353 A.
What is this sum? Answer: 13.9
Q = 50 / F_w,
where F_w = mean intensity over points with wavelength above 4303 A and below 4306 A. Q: 11.8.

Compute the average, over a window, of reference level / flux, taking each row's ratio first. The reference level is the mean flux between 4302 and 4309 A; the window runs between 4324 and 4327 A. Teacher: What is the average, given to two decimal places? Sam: 0.86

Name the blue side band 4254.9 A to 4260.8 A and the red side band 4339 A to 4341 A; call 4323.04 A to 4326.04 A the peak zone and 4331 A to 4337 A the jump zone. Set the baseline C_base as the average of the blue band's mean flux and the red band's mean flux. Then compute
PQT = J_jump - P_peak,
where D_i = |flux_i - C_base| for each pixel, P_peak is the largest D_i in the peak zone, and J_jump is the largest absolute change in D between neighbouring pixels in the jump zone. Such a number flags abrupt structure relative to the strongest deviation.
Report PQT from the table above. 0.0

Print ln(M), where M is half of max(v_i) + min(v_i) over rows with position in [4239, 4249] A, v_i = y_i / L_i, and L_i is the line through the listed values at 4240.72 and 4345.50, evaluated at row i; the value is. -0.105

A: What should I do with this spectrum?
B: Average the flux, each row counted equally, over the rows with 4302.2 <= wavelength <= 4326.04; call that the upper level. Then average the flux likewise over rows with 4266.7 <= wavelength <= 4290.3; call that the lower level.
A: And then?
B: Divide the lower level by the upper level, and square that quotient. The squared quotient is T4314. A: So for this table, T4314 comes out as 1.08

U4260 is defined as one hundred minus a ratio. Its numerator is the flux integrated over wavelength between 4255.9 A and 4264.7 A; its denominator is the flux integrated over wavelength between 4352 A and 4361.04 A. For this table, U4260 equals 99.1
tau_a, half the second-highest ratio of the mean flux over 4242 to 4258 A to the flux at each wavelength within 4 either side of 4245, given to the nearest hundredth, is 0.54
